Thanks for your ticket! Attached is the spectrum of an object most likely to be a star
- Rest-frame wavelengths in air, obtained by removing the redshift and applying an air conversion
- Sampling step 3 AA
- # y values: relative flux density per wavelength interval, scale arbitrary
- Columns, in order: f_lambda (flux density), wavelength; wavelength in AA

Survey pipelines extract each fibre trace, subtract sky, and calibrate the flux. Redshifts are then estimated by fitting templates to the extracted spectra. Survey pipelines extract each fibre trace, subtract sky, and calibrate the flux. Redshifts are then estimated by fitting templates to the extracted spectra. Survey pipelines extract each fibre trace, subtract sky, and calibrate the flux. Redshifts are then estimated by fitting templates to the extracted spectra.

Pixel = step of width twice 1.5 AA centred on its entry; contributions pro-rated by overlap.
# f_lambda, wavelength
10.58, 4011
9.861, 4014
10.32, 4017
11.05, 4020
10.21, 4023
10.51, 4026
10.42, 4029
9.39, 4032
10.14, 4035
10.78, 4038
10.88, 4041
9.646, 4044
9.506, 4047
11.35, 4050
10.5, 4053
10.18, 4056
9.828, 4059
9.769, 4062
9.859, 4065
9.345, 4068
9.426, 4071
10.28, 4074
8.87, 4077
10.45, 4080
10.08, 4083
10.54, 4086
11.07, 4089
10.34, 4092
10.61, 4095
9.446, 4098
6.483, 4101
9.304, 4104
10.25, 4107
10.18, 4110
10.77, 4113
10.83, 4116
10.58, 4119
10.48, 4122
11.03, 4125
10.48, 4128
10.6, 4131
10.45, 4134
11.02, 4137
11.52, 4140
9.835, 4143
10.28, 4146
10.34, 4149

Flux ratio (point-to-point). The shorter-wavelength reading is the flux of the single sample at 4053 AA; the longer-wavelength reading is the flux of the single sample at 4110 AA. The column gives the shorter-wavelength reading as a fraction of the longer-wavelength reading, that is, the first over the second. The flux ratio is 1.03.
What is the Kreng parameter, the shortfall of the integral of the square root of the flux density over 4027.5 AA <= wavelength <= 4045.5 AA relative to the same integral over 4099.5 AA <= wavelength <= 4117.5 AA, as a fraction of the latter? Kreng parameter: -0.03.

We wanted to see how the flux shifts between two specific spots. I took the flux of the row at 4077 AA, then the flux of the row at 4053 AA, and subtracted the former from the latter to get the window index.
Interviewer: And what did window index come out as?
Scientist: 1.63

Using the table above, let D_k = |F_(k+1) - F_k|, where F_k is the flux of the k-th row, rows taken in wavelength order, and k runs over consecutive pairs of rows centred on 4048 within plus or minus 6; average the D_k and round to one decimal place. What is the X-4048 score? 0.9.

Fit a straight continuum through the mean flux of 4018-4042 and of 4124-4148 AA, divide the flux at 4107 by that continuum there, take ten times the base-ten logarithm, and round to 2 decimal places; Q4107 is -0.14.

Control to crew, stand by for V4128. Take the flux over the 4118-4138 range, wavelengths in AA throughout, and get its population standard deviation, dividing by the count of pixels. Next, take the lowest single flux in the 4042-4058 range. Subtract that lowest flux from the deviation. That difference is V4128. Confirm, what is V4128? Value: -9.3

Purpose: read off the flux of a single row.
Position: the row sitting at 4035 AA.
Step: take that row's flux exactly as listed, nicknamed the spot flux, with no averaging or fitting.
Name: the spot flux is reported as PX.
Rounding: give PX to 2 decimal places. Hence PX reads 10.14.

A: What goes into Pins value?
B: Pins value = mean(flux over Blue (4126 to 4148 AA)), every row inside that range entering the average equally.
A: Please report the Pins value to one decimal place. 10.6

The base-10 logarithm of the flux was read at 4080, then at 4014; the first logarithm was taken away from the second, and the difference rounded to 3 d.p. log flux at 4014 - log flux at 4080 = -0.025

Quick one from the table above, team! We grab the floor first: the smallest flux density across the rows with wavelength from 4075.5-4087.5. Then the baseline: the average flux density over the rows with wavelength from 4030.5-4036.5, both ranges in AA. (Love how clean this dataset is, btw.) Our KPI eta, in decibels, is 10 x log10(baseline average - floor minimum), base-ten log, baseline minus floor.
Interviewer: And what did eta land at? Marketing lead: 0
